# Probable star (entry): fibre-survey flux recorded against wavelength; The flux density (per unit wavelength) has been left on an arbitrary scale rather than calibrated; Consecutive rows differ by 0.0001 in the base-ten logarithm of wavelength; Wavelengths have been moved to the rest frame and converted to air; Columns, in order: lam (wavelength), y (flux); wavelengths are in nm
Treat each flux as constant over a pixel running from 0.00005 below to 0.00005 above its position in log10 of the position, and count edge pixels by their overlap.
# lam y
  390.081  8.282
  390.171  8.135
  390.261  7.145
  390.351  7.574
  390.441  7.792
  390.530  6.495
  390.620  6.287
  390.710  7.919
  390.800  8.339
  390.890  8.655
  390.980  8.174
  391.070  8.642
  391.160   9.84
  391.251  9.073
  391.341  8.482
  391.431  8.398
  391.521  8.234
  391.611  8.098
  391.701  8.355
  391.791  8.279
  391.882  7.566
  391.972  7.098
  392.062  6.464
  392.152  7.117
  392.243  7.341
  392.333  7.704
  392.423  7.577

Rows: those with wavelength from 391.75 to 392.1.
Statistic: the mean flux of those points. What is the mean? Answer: 7.35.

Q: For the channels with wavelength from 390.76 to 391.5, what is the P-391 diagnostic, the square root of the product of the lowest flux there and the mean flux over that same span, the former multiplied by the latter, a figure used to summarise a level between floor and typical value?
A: 8.4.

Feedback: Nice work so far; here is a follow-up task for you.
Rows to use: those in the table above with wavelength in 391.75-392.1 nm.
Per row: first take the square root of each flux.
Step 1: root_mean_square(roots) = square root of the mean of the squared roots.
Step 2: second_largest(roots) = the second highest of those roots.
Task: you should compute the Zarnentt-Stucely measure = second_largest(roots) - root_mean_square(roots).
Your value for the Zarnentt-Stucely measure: 0.039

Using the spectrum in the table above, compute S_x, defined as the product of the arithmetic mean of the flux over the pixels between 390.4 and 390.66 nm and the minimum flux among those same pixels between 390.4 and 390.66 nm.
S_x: 43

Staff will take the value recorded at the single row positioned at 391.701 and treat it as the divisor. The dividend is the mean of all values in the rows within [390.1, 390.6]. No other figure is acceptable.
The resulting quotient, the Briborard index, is 0.89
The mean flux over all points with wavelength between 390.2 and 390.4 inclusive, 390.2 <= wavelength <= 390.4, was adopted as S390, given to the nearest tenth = 7.4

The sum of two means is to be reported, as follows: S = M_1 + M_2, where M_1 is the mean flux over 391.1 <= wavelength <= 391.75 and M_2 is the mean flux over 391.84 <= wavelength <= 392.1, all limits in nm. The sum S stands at 15.7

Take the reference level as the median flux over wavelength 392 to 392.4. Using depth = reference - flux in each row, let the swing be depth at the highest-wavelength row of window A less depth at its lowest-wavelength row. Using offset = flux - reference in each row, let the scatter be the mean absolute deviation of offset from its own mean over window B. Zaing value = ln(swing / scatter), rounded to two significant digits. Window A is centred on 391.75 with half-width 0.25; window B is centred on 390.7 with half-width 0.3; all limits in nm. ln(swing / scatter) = 0.44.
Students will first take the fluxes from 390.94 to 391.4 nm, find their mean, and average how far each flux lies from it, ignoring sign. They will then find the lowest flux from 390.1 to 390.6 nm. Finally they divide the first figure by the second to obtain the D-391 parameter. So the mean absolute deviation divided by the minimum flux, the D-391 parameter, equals 0.08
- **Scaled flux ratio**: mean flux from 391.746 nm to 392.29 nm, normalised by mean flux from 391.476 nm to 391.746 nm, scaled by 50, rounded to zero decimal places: 44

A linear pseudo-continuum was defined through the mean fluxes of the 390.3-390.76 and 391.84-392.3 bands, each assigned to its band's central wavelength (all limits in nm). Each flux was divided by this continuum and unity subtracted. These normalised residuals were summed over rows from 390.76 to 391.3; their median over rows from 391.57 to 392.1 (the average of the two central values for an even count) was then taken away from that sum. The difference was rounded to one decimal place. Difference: 1.2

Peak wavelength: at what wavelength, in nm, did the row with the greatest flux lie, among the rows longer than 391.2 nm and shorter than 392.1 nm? 391.251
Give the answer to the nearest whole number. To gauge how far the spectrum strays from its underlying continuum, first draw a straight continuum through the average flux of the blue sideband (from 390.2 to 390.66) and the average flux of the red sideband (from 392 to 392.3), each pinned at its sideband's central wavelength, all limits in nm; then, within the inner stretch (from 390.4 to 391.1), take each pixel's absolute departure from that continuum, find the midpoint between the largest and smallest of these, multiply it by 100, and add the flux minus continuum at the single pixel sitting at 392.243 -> 109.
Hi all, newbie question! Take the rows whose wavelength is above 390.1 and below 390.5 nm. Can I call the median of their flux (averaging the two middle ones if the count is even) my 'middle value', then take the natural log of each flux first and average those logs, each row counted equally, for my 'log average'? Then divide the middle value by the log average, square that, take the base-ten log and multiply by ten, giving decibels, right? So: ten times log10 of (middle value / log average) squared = 11.5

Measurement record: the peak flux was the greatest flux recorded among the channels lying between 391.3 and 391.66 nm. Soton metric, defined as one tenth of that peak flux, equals 0.848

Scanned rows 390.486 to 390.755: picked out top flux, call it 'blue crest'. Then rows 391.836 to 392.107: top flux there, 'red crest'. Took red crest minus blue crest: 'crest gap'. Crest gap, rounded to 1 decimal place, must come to -0.4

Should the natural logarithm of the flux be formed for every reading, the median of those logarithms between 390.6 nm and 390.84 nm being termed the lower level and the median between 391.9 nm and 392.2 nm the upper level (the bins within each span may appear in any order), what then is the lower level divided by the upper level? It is 1.06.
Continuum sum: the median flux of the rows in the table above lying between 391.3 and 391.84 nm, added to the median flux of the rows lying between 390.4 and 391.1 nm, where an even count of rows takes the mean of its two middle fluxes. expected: 16.4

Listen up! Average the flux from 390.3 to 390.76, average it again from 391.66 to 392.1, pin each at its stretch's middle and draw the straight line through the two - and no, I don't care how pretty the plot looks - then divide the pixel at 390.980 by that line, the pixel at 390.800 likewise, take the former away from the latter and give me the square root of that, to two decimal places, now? 0.17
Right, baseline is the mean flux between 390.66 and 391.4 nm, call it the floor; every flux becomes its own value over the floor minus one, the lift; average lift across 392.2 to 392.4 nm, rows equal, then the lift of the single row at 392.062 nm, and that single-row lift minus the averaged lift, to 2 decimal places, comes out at -0.12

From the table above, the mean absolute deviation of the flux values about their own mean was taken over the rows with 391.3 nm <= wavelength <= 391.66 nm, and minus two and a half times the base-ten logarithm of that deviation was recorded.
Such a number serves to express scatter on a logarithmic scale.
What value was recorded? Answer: 2.16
